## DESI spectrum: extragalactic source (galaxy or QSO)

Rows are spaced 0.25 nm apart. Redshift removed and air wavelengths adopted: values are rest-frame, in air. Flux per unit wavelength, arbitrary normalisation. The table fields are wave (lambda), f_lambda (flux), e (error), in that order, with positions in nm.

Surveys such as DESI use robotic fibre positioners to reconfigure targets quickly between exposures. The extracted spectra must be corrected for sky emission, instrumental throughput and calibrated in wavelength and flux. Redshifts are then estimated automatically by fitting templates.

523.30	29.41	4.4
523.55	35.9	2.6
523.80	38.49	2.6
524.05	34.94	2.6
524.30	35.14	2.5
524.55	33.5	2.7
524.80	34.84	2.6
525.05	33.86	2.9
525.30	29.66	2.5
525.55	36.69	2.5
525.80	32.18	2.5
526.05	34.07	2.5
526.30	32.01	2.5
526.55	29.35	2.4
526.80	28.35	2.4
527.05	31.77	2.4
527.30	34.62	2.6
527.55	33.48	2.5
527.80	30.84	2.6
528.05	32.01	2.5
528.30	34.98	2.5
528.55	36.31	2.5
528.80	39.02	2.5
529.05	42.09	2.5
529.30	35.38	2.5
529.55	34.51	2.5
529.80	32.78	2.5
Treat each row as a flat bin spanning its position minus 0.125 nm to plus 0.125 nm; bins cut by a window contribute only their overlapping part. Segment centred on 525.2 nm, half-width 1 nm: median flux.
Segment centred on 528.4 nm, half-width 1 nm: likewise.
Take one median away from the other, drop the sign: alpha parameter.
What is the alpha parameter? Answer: 1.2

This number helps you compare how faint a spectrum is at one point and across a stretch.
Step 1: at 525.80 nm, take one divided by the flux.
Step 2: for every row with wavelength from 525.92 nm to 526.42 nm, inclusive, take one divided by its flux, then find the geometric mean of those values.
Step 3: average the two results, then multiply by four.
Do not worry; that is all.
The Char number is 0.123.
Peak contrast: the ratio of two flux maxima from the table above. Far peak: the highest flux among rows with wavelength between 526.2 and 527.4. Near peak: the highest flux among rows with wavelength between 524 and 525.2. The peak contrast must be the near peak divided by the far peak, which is 1.02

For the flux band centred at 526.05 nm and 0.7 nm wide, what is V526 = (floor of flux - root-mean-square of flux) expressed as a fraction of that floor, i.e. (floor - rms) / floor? -0.02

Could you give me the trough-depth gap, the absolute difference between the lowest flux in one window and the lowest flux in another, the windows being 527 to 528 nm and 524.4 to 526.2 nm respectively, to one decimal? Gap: 1.2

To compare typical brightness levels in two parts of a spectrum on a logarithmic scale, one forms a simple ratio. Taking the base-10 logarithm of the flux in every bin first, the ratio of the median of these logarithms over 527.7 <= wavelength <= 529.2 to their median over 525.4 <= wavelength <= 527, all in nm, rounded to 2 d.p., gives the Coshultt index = 1.03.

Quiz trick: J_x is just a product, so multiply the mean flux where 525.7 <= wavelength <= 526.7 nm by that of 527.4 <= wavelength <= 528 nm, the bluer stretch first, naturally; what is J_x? 1026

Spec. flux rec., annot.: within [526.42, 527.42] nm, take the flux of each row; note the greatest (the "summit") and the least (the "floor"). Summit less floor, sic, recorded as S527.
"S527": 6.3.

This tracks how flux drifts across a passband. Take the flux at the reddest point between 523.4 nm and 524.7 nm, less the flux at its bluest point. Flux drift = -2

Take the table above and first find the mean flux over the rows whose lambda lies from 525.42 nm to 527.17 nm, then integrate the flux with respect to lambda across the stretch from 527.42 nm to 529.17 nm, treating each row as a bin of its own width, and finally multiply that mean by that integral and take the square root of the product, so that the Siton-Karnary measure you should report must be 44.6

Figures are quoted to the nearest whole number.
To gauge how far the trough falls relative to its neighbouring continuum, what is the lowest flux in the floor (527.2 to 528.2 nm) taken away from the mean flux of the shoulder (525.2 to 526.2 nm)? 2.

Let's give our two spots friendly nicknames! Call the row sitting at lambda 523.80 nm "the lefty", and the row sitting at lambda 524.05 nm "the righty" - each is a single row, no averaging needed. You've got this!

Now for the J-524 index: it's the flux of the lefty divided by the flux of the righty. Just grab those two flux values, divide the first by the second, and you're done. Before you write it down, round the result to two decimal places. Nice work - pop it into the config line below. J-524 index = 1.10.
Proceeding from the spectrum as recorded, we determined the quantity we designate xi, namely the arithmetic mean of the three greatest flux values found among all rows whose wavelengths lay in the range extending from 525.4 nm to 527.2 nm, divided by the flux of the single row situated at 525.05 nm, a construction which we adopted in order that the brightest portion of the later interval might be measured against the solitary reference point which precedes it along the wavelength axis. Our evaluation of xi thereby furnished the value 1.01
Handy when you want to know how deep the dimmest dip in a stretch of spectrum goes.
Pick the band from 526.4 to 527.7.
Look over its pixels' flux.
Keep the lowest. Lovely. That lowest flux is 28.35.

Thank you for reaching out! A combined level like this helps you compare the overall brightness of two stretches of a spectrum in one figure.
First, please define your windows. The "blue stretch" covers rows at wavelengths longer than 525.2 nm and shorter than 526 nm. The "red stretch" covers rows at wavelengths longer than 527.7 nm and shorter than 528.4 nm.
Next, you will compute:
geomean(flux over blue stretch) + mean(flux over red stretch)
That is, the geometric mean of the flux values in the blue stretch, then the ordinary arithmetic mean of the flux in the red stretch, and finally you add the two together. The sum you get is 65.3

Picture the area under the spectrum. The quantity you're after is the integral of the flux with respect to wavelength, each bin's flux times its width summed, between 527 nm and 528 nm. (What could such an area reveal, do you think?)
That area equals 33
